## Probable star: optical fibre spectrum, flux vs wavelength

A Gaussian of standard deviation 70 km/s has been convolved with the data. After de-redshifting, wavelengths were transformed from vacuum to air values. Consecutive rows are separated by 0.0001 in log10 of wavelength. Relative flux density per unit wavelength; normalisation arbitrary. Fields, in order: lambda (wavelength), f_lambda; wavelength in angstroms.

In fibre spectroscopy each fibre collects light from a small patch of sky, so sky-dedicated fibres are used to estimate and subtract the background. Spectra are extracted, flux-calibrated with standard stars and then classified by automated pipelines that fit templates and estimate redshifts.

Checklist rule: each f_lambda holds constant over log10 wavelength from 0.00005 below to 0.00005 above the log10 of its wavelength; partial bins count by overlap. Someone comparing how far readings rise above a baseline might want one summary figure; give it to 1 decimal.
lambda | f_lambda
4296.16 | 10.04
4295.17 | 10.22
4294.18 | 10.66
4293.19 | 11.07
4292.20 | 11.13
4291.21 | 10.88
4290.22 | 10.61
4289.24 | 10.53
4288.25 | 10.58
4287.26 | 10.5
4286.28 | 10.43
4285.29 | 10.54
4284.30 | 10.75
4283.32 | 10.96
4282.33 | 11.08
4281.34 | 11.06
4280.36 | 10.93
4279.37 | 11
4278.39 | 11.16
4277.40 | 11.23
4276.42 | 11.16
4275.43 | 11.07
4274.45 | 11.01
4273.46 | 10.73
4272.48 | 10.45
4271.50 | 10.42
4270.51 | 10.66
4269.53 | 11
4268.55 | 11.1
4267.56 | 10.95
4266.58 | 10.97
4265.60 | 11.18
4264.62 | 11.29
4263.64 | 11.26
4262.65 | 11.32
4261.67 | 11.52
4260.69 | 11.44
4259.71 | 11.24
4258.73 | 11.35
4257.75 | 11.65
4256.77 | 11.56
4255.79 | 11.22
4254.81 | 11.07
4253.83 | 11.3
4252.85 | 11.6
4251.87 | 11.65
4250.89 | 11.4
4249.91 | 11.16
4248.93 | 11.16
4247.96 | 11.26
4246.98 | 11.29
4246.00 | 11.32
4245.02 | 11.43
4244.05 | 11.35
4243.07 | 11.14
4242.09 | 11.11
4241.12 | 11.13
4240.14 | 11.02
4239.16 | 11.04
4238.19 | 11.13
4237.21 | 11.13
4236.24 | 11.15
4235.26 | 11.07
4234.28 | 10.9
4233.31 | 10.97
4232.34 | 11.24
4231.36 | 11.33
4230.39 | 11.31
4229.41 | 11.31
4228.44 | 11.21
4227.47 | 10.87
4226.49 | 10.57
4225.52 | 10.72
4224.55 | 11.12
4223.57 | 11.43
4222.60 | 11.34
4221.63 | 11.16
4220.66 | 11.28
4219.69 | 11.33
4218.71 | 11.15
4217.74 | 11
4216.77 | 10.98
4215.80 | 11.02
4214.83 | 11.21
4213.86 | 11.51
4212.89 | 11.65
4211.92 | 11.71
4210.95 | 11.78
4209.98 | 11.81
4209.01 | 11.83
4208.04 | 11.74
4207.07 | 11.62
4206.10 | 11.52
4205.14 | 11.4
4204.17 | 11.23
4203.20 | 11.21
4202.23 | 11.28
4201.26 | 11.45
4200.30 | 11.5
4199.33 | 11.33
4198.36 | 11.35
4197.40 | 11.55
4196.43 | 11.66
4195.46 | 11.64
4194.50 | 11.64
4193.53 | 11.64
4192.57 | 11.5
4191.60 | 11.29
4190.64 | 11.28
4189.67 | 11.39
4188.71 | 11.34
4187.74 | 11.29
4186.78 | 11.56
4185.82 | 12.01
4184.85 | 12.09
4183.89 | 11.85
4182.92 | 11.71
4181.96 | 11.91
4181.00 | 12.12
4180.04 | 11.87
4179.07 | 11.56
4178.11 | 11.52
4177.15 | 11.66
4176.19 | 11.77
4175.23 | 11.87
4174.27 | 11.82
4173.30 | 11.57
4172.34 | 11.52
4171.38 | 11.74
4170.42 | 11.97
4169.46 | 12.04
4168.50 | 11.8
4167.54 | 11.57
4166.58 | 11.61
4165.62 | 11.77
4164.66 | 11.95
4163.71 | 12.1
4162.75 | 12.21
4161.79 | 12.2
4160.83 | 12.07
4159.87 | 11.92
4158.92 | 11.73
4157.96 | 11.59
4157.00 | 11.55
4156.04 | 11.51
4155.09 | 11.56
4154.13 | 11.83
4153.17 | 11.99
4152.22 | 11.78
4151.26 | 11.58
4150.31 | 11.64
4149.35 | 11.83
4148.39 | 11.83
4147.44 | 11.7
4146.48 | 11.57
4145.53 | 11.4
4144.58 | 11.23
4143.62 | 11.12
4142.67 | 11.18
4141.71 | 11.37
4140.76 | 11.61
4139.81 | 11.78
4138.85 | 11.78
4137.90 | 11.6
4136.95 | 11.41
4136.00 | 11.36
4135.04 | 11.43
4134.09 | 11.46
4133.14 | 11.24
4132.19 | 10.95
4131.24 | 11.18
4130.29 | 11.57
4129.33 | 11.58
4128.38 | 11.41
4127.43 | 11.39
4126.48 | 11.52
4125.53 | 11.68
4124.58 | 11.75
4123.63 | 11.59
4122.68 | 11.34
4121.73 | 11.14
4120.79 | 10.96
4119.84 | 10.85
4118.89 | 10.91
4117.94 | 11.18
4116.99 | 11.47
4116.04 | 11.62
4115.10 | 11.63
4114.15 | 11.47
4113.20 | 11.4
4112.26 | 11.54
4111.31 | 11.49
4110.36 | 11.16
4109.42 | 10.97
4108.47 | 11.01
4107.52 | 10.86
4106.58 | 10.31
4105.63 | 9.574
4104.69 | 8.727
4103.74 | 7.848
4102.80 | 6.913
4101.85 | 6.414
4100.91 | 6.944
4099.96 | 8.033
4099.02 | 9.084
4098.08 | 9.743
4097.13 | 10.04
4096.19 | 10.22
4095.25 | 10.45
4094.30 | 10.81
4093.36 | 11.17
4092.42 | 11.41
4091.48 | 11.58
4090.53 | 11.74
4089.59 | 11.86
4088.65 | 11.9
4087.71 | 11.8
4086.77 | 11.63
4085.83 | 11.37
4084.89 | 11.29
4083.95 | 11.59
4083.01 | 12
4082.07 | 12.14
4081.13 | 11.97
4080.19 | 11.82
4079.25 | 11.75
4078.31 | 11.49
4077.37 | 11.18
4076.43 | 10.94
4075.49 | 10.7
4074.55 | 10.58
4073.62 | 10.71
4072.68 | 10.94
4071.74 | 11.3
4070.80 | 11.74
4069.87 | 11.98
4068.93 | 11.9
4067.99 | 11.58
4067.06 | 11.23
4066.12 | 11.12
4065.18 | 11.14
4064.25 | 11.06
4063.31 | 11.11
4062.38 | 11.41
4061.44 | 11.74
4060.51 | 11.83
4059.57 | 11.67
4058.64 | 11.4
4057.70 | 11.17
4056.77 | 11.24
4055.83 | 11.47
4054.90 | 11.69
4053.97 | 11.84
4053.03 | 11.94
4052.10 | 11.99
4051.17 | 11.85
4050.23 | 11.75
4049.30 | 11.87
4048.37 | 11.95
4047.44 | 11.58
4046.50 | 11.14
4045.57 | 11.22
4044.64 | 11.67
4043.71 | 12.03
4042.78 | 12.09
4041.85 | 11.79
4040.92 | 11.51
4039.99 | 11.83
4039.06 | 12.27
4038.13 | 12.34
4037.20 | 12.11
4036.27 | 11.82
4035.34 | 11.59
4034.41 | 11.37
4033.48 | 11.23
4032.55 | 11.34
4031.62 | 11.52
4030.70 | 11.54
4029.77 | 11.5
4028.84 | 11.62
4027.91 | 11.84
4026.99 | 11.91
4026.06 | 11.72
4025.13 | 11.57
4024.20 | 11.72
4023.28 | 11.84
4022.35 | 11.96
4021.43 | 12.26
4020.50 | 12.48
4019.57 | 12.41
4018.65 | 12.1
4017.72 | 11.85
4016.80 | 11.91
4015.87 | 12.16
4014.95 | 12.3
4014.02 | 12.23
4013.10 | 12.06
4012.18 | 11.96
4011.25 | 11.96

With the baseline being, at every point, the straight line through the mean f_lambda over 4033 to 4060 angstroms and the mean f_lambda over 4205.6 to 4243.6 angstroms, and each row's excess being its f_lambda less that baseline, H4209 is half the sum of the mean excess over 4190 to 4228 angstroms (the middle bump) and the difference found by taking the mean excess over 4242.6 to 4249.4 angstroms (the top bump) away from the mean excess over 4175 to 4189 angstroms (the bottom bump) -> 0.2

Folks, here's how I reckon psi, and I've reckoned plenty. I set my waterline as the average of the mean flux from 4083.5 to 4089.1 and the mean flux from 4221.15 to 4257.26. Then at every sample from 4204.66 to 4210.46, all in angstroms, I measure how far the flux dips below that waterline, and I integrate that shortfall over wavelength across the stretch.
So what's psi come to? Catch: -1.5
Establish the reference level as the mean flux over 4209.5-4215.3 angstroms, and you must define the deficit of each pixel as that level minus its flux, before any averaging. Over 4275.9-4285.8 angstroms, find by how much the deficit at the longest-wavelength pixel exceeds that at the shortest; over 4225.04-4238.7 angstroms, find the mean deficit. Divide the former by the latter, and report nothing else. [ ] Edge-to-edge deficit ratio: 1.1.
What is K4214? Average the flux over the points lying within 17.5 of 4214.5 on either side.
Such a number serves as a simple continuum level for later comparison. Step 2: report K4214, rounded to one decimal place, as 11.3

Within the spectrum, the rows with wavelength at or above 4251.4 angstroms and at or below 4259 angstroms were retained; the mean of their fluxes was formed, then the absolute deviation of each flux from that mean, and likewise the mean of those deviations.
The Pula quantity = 0.19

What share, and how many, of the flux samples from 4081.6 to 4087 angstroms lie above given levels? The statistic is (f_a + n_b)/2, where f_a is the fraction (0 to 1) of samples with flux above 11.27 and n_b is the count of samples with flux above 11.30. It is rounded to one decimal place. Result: 3.0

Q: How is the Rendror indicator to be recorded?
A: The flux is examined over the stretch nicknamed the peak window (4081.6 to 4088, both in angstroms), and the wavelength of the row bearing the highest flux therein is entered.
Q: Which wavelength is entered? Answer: 4082.07 angstroms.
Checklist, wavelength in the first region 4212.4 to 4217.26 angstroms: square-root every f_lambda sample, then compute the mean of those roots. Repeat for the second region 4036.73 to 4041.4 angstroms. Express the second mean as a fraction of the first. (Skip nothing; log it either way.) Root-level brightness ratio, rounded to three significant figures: 1.03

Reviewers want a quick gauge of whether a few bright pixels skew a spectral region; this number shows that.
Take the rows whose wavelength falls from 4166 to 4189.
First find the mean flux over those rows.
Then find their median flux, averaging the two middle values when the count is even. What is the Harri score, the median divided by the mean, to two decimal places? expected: 1.00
